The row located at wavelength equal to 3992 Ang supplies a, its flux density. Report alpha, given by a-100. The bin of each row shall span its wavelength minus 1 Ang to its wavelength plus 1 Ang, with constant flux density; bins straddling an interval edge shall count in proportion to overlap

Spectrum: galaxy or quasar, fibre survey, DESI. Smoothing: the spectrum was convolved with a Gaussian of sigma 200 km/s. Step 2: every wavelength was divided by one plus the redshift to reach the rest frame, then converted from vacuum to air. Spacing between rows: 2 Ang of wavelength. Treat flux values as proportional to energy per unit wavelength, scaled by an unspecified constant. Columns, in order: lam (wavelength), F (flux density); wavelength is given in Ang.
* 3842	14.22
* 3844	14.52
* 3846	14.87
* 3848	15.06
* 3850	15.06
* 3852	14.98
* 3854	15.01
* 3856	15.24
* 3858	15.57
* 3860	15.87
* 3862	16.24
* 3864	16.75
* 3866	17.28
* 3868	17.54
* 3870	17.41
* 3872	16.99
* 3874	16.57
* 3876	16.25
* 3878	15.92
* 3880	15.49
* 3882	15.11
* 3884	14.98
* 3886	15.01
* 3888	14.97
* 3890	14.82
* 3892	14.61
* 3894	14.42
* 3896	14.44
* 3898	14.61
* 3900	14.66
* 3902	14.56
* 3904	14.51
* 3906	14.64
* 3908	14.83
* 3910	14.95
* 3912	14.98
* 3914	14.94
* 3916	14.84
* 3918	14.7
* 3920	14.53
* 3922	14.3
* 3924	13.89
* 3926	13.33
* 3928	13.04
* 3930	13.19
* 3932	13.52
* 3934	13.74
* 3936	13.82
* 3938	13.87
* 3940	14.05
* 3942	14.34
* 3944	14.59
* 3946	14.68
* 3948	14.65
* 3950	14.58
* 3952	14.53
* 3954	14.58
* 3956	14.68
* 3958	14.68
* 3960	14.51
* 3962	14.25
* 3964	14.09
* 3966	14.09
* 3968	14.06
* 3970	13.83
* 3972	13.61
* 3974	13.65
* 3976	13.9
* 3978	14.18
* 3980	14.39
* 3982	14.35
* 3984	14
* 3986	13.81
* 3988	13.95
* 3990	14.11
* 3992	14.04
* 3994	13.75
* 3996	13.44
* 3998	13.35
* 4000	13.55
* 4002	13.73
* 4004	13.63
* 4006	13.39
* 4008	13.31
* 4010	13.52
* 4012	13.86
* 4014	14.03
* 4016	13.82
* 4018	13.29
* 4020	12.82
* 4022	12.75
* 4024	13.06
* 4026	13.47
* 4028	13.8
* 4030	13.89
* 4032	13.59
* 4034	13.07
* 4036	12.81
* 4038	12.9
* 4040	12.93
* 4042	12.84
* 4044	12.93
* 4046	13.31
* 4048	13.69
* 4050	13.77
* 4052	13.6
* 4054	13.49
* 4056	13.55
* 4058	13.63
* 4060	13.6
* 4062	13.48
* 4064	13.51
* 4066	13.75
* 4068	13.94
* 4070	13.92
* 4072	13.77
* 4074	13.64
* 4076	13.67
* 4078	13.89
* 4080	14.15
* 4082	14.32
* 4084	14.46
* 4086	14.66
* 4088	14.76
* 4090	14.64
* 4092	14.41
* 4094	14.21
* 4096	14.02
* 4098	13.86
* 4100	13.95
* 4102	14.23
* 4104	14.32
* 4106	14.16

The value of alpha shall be -86.0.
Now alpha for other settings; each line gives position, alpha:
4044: -87.1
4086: -85.3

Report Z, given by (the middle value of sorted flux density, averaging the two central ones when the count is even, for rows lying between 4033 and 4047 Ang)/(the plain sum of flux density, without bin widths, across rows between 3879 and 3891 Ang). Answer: 0.14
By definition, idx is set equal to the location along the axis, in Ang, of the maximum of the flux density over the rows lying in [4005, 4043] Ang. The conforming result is 4014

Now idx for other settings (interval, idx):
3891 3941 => 3912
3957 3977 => 3958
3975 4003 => 3980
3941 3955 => 3946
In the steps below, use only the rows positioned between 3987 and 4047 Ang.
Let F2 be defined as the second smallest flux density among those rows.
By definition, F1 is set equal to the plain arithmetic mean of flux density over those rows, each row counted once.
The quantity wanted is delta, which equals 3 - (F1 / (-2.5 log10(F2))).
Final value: 7.85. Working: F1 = 13.4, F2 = 12.81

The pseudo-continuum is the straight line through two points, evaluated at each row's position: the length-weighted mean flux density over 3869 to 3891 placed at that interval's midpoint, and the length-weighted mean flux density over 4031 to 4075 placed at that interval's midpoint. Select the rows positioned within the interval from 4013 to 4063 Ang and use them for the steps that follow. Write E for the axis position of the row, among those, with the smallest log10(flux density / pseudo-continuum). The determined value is 4022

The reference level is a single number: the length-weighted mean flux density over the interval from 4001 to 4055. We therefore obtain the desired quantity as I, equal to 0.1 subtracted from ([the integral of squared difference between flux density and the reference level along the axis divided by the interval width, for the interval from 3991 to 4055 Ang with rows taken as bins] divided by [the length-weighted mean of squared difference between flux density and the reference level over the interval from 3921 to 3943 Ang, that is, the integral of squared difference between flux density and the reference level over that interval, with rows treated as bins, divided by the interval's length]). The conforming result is 0.4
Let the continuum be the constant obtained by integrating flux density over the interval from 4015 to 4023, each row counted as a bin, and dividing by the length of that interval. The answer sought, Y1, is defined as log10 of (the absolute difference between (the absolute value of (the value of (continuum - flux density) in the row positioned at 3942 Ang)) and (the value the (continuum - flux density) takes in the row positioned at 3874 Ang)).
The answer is 0.66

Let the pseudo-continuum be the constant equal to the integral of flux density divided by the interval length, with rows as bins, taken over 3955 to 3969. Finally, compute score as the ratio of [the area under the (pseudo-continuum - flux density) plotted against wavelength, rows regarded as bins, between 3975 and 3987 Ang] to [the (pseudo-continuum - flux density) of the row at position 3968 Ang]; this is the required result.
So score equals 10.1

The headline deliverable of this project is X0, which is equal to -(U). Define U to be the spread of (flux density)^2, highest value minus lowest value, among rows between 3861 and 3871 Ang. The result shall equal -44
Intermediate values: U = 44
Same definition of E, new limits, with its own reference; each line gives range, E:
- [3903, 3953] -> 3928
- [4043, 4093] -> 4044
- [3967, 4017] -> 3972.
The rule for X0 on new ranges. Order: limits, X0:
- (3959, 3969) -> -13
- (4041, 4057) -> -25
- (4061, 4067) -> -7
